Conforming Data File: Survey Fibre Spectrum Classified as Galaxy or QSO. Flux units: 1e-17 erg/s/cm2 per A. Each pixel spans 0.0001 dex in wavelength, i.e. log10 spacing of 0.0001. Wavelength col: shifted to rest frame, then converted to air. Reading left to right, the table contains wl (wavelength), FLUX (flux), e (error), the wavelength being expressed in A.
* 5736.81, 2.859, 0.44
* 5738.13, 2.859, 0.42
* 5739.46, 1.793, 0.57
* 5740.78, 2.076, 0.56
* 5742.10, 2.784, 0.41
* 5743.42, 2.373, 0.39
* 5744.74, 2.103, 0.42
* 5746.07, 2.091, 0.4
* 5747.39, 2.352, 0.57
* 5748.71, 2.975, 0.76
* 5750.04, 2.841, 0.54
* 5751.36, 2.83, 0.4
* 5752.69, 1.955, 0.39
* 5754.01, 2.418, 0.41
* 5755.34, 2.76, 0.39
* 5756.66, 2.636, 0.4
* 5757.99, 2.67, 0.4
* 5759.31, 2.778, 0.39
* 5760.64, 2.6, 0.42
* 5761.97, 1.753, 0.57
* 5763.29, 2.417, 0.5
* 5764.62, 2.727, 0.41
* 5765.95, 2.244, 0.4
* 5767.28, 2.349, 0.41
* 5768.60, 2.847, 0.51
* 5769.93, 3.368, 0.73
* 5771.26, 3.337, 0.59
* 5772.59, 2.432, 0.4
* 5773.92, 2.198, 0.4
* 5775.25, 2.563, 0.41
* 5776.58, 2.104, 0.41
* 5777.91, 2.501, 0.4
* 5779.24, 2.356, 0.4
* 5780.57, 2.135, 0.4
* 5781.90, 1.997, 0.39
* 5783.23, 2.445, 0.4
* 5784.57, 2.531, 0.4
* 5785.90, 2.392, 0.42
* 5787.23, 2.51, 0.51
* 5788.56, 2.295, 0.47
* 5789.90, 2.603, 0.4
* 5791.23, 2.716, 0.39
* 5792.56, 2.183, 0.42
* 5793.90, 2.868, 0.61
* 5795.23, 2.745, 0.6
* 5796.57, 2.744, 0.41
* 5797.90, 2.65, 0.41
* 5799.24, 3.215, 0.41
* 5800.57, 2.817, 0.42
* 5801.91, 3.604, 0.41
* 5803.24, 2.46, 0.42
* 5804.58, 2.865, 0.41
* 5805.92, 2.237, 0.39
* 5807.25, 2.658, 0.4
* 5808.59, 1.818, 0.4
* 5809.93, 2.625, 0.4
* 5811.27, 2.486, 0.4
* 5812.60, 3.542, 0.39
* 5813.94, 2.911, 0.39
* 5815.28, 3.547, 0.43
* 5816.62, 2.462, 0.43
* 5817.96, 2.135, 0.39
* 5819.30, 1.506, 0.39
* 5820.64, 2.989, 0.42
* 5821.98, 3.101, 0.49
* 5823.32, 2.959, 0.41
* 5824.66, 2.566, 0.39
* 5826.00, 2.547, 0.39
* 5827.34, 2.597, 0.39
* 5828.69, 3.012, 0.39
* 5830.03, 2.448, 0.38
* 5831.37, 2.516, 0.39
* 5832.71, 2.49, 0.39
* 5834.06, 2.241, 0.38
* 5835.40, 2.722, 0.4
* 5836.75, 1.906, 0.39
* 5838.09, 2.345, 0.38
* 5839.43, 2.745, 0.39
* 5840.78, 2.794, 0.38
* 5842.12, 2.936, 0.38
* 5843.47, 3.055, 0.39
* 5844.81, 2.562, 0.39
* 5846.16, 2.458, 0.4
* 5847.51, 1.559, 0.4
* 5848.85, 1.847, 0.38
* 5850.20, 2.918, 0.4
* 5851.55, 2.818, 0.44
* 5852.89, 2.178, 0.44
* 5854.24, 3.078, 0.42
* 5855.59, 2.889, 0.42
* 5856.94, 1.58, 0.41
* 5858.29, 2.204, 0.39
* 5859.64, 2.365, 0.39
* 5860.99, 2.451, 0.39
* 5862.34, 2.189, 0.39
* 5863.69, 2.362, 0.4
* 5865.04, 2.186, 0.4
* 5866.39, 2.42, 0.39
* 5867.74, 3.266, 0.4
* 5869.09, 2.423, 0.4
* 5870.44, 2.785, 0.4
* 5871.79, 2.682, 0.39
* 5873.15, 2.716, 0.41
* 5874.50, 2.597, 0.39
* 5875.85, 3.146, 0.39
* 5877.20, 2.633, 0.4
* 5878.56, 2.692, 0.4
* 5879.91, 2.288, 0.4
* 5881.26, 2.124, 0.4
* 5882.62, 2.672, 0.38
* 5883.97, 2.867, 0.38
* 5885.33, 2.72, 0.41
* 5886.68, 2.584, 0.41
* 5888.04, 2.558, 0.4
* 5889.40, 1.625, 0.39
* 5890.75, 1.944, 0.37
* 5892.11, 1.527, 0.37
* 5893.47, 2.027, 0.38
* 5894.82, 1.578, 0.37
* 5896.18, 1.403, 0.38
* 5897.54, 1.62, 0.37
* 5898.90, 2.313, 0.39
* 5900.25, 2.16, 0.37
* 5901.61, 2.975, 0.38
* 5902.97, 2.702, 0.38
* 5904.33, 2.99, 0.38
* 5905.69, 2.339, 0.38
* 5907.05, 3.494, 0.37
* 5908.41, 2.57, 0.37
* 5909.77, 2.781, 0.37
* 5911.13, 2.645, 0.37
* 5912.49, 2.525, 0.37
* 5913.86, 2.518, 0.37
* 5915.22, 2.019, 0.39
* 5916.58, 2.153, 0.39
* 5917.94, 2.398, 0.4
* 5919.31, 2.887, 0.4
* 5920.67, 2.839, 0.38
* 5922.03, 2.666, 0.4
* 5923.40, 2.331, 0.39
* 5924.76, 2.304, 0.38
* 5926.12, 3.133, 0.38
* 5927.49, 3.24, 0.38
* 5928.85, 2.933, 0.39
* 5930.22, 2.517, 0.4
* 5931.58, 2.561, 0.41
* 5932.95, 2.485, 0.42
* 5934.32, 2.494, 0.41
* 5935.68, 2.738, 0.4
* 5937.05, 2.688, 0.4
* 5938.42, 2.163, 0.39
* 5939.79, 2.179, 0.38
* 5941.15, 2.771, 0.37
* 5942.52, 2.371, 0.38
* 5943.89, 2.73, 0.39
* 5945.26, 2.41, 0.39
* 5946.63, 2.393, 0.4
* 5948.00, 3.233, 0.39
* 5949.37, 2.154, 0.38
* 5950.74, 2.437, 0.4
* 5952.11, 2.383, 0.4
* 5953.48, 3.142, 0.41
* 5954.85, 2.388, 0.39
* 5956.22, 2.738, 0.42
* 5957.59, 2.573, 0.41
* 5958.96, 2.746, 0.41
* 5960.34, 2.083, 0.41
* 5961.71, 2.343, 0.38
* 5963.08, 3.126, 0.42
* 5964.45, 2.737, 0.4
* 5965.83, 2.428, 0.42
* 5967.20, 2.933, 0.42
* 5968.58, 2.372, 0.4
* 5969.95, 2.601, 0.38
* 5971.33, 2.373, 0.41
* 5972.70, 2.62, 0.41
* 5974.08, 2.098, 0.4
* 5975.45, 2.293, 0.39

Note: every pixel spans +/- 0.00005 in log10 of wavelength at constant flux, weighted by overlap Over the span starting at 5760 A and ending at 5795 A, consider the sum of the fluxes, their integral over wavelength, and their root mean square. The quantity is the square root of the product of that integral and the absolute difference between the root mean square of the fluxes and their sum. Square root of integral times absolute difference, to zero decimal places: 73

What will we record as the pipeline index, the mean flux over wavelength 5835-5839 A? 2.32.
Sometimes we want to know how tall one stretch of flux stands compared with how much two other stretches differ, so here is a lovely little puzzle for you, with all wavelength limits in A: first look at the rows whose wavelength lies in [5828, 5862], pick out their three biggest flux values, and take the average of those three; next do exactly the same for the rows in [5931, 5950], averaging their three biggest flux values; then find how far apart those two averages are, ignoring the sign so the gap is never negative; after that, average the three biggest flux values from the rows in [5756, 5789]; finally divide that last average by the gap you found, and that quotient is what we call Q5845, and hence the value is 24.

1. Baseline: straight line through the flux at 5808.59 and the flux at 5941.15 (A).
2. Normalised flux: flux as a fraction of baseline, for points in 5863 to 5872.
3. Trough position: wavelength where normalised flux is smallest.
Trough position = 5865.04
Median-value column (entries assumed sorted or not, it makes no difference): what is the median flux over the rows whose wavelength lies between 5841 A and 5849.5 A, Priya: 2.51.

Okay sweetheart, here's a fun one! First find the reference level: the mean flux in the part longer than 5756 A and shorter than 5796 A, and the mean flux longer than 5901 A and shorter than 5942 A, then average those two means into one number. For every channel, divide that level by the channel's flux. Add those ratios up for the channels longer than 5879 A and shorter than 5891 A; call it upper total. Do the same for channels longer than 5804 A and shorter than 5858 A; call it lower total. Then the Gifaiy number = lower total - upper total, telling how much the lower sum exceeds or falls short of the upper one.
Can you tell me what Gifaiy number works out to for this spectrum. 32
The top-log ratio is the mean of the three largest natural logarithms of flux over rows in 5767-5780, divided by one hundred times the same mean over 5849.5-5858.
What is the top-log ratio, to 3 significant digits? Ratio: 0.0106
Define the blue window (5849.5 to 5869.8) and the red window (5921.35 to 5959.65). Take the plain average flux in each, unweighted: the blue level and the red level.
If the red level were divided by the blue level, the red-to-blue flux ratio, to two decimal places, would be 1.05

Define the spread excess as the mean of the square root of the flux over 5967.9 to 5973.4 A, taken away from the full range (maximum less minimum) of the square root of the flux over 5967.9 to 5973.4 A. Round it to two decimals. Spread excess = -1.50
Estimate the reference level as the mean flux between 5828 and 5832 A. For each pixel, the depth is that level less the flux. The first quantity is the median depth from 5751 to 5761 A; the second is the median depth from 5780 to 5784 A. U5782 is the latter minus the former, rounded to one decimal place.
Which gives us 0.5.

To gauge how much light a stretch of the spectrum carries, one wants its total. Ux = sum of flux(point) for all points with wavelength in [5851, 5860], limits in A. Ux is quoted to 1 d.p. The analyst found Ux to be 17.1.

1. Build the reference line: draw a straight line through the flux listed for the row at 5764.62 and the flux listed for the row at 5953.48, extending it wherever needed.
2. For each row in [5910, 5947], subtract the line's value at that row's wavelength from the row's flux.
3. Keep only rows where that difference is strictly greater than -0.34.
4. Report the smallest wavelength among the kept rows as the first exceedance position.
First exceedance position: 5919.31 A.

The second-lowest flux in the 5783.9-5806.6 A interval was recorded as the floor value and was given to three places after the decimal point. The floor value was 2.237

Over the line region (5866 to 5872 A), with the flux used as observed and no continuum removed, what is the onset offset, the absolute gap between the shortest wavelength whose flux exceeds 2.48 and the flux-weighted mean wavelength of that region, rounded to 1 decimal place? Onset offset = 1.4 A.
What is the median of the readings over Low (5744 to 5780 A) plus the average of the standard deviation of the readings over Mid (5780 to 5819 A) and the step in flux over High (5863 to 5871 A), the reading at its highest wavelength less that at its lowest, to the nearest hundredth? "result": 2.93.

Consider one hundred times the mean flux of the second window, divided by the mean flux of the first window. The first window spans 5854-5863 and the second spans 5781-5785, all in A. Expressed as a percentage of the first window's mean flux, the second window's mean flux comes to 97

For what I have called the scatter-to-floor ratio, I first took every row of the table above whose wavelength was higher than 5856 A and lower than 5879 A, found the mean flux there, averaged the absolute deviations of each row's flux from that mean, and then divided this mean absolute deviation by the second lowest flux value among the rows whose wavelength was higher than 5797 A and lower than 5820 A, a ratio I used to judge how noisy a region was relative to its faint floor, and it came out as 0.157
